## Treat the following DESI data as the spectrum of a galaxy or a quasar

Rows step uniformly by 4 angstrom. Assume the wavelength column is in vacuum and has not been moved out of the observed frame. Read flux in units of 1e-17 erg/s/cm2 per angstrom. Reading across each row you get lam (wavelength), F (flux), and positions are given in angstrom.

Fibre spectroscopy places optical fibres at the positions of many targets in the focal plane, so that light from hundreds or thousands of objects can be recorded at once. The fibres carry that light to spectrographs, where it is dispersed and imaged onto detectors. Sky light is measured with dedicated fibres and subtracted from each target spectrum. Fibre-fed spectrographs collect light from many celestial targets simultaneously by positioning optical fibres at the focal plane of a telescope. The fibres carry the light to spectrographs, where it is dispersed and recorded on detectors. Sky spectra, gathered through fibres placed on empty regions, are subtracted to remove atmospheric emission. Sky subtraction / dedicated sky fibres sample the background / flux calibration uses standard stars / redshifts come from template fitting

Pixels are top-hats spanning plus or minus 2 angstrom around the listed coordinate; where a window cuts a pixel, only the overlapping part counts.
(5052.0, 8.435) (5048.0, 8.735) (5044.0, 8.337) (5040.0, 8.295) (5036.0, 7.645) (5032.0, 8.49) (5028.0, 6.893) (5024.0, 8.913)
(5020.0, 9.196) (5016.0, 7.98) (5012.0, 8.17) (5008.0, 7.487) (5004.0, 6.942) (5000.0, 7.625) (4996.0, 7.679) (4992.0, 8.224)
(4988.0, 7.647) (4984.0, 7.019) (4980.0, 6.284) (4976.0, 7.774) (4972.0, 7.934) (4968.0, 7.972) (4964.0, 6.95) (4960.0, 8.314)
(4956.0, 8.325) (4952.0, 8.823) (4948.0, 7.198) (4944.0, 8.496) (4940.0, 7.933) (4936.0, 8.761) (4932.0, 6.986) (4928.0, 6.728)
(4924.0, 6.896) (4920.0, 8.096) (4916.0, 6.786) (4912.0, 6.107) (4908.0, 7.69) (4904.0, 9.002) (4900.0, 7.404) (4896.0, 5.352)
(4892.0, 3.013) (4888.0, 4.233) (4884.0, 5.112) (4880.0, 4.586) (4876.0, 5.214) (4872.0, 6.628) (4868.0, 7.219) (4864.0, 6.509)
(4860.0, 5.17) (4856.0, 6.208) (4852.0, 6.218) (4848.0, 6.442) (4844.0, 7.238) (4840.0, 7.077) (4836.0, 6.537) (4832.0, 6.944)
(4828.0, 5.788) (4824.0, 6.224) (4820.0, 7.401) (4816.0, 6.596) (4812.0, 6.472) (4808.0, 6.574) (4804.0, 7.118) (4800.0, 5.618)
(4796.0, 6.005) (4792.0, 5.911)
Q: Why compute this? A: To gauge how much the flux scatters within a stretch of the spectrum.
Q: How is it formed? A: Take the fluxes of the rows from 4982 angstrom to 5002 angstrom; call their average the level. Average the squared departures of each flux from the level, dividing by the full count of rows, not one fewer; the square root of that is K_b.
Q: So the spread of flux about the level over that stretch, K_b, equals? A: 0.38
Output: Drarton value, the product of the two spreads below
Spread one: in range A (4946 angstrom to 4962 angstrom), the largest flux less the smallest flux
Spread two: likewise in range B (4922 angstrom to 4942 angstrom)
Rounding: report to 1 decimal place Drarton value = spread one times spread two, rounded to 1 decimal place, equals 3.3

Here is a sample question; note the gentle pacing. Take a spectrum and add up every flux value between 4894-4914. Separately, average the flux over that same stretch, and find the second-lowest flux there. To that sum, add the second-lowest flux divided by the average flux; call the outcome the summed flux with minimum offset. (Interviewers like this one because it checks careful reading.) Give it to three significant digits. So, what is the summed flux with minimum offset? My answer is 36.4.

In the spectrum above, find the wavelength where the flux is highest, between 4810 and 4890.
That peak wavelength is 4820.0 angstrom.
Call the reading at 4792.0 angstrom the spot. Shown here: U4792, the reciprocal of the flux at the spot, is 0.169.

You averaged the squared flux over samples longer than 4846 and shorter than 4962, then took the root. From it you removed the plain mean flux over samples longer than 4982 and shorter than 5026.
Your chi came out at -1.0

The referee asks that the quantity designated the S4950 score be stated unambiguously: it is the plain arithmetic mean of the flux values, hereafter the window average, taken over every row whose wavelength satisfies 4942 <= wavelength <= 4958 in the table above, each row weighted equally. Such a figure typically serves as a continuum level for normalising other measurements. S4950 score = 8.2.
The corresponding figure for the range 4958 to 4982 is 7.5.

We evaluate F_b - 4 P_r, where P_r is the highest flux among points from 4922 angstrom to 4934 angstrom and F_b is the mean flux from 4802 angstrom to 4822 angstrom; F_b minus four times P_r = -21.1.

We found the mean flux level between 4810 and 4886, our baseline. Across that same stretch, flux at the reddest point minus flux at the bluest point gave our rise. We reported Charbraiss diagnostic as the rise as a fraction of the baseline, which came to -0.22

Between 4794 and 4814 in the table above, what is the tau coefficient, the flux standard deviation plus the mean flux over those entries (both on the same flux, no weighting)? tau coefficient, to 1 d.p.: 6.9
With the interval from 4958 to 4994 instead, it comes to 8.2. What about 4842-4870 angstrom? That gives 7.1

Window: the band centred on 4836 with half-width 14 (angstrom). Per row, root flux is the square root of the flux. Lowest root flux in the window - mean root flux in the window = -0.16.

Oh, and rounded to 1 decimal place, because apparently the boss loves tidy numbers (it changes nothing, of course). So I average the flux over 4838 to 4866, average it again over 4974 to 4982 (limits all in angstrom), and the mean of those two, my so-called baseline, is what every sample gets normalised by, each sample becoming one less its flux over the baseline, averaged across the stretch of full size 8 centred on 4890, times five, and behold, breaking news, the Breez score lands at 2.3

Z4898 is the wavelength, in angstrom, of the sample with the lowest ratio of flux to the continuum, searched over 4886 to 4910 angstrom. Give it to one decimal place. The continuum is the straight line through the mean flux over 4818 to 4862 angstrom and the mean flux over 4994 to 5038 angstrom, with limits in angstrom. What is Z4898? 4892.0 angstrom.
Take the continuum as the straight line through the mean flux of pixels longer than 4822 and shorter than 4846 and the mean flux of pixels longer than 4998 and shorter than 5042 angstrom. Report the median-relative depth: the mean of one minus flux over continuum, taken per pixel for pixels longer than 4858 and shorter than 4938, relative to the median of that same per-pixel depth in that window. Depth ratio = 1.8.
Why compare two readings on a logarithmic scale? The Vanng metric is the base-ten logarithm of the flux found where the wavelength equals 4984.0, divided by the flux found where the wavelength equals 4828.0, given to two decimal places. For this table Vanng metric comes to 0.08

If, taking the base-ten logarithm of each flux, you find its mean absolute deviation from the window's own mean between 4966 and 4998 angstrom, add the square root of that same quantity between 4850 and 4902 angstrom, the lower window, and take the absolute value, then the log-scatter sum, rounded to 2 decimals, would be 0.31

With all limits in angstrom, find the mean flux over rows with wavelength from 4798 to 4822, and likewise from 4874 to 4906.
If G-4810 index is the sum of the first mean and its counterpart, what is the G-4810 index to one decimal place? 12.1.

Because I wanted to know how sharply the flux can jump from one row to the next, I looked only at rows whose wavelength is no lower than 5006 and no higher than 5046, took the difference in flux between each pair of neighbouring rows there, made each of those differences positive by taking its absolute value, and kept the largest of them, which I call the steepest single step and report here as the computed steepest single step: 2.02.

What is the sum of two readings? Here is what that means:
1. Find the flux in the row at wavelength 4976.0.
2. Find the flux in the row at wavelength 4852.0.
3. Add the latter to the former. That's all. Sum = 14.0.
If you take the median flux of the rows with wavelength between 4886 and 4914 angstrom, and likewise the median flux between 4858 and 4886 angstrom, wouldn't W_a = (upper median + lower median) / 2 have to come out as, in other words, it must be 5.7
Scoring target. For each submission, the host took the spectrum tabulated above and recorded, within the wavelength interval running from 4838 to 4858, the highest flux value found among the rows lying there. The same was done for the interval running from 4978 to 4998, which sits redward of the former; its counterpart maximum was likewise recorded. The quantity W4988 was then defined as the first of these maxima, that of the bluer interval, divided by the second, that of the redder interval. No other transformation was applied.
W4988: 0.880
